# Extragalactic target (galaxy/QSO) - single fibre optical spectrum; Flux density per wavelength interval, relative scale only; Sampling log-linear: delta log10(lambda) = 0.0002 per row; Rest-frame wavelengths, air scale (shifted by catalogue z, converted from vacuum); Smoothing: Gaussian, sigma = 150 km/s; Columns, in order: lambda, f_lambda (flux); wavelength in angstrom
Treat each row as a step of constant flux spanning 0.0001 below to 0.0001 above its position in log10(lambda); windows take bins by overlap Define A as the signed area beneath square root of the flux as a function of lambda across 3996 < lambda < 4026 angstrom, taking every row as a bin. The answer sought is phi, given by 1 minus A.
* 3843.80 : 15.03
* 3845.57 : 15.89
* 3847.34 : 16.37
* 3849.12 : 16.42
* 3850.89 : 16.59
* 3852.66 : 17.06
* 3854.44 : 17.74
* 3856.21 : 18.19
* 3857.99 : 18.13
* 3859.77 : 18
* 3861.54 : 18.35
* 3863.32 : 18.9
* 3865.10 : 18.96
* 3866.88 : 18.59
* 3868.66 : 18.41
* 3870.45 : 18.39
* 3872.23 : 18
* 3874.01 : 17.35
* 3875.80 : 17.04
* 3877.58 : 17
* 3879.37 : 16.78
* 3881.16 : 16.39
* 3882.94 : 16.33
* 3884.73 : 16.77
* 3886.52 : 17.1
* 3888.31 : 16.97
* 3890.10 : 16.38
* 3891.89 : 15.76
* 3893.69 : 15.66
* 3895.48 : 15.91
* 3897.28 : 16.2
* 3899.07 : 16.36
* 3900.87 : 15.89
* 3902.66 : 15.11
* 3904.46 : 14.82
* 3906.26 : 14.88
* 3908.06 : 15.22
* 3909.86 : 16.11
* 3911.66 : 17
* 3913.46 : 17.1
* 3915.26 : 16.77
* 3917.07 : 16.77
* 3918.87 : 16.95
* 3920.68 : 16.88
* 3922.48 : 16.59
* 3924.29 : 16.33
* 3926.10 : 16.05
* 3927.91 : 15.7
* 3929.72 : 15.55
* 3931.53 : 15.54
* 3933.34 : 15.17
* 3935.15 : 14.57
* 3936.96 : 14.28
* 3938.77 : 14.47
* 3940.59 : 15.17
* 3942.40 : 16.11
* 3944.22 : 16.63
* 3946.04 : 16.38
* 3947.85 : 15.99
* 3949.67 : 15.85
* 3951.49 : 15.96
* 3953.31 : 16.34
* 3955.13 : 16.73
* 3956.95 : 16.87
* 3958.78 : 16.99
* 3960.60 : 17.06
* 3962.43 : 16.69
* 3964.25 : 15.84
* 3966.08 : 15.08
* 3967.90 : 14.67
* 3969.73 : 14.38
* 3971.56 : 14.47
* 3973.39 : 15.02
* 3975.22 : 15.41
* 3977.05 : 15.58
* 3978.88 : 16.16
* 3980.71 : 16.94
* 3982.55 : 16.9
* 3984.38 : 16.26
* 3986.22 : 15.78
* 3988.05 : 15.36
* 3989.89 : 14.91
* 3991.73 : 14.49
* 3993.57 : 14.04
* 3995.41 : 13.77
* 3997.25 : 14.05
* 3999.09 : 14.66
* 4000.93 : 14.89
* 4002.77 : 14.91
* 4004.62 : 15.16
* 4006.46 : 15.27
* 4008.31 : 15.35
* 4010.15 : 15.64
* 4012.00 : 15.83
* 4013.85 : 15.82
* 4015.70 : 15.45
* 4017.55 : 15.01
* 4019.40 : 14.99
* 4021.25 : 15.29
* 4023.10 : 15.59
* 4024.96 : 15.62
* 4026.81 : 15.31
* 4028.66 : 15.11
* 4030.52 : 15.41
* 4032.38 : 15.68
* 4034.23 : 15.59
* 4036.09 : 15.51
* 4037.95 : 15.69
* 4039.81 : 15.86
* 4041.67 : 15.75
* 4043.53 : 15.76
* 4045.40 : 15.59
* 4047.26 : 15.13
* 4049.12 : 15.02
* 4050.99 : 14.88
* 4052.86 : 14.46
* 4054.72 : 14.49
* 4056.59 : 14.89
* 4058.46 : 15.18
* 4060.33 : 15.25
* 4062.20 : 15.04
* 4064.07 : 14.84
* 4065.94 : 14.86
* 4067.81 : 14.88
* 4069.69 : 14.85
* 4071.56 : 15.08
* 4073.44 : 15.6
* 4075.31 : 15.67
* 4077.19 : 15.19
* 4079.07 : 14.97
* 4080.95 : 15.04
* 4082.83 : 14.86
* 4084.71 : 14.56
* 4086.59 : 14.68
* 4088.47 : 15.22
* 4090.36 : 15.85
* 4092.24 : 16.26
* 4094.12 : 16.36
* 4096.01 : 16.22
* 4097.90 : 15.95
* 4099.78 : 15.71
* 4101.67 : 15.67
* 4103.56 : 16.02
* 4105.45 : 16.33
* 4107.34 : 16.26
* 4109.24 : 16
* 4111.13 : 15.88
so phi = -116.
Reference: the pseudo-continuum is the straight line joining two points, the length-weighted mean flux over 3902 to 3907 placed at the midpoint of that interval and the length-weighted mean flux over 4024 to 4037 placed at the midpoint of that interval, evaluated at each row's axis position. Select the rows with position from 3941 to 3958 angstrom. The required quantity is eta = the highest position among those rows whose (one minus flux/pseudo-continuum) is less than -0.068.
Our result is 3956.95 angstrom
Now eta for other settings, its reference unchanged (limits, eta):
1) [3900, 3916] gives 3915.26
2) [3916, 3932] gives 3926.10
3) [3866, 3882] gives 3881.16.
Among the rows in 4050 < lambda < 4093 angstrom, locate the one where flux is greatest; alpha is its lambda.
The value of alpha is 4092.24 angstrom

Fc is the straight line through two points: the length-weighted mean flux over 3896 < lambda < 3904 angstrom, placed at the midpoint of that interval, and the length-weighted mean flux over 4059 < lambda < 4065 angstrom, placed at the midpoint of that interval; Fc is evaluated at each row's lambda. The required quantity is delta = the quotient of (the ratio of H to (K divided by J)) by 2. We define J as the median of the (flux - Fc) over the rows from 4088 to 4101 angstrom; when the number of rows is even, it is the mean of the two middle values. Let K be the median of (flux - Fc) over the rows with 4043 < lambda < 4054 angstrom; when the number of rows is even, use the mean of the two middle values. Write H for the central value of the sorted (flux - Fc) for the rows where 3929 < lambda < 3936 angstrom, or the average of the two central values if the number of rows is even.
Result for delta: 3.7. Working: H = -0.3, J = 1.1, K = -0.05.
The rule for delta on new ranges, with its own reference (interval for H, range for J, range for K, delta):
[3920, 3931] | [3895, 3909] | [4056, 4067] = 0.7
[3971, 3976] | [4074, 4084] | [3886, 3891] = 0.0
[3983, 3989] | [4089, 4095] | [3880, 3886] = 0.5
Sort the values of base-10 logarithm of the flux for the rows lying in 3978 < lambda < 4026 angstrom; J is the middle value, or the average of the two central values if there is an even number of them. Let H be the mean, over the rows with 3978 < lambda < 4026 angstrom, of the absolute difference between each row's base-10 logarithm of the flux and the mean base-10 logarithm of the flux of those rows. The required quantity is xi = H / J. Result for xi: 0.014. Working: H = 0.017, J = 1.19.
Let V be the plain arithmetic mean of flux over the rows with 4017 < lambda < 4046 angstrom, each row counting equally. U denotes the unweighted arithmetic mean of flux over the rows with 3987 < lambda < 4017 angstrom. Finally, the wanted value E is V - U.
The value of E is 0.51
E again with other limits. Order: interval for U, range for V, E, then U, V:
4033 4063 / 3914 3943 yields 0.55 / 15.3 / 15.8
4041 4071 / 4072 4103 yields 0.43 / 15.1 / 15.5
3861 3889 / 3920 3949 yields -1.87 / 17.6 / 15.7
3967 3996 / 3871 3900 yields 1.37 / 15.3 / 16.6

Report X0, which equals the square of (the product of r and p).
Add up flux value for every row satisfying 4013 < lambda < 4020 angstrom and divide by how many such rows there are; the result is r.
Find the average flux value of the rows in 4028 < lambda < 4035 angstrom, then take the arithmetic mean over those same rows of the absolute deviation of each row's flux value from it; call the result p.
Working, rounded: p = 0.19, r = 15.3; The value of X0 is 8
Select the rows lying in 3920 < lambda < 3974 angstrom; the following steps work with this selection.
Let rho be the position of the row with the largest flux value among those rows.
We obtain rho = 3960.60 angstrom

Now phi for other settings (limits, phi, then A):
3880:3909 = -115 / 116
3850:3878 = -118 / 119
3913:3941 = -110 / 111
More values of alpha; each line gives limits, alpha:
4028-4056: 4039.81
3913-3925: 3913.46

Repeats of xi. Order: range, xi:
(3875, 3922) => 0.013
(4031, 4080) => 0.008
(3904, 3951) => 0.016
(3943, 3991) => 0.016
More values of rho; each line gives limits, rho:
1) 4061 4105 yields 4094.12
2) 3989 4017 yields 4012.00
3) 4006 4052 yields 4039.81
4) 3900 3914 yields 3913.46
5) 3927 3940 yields 3927.91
